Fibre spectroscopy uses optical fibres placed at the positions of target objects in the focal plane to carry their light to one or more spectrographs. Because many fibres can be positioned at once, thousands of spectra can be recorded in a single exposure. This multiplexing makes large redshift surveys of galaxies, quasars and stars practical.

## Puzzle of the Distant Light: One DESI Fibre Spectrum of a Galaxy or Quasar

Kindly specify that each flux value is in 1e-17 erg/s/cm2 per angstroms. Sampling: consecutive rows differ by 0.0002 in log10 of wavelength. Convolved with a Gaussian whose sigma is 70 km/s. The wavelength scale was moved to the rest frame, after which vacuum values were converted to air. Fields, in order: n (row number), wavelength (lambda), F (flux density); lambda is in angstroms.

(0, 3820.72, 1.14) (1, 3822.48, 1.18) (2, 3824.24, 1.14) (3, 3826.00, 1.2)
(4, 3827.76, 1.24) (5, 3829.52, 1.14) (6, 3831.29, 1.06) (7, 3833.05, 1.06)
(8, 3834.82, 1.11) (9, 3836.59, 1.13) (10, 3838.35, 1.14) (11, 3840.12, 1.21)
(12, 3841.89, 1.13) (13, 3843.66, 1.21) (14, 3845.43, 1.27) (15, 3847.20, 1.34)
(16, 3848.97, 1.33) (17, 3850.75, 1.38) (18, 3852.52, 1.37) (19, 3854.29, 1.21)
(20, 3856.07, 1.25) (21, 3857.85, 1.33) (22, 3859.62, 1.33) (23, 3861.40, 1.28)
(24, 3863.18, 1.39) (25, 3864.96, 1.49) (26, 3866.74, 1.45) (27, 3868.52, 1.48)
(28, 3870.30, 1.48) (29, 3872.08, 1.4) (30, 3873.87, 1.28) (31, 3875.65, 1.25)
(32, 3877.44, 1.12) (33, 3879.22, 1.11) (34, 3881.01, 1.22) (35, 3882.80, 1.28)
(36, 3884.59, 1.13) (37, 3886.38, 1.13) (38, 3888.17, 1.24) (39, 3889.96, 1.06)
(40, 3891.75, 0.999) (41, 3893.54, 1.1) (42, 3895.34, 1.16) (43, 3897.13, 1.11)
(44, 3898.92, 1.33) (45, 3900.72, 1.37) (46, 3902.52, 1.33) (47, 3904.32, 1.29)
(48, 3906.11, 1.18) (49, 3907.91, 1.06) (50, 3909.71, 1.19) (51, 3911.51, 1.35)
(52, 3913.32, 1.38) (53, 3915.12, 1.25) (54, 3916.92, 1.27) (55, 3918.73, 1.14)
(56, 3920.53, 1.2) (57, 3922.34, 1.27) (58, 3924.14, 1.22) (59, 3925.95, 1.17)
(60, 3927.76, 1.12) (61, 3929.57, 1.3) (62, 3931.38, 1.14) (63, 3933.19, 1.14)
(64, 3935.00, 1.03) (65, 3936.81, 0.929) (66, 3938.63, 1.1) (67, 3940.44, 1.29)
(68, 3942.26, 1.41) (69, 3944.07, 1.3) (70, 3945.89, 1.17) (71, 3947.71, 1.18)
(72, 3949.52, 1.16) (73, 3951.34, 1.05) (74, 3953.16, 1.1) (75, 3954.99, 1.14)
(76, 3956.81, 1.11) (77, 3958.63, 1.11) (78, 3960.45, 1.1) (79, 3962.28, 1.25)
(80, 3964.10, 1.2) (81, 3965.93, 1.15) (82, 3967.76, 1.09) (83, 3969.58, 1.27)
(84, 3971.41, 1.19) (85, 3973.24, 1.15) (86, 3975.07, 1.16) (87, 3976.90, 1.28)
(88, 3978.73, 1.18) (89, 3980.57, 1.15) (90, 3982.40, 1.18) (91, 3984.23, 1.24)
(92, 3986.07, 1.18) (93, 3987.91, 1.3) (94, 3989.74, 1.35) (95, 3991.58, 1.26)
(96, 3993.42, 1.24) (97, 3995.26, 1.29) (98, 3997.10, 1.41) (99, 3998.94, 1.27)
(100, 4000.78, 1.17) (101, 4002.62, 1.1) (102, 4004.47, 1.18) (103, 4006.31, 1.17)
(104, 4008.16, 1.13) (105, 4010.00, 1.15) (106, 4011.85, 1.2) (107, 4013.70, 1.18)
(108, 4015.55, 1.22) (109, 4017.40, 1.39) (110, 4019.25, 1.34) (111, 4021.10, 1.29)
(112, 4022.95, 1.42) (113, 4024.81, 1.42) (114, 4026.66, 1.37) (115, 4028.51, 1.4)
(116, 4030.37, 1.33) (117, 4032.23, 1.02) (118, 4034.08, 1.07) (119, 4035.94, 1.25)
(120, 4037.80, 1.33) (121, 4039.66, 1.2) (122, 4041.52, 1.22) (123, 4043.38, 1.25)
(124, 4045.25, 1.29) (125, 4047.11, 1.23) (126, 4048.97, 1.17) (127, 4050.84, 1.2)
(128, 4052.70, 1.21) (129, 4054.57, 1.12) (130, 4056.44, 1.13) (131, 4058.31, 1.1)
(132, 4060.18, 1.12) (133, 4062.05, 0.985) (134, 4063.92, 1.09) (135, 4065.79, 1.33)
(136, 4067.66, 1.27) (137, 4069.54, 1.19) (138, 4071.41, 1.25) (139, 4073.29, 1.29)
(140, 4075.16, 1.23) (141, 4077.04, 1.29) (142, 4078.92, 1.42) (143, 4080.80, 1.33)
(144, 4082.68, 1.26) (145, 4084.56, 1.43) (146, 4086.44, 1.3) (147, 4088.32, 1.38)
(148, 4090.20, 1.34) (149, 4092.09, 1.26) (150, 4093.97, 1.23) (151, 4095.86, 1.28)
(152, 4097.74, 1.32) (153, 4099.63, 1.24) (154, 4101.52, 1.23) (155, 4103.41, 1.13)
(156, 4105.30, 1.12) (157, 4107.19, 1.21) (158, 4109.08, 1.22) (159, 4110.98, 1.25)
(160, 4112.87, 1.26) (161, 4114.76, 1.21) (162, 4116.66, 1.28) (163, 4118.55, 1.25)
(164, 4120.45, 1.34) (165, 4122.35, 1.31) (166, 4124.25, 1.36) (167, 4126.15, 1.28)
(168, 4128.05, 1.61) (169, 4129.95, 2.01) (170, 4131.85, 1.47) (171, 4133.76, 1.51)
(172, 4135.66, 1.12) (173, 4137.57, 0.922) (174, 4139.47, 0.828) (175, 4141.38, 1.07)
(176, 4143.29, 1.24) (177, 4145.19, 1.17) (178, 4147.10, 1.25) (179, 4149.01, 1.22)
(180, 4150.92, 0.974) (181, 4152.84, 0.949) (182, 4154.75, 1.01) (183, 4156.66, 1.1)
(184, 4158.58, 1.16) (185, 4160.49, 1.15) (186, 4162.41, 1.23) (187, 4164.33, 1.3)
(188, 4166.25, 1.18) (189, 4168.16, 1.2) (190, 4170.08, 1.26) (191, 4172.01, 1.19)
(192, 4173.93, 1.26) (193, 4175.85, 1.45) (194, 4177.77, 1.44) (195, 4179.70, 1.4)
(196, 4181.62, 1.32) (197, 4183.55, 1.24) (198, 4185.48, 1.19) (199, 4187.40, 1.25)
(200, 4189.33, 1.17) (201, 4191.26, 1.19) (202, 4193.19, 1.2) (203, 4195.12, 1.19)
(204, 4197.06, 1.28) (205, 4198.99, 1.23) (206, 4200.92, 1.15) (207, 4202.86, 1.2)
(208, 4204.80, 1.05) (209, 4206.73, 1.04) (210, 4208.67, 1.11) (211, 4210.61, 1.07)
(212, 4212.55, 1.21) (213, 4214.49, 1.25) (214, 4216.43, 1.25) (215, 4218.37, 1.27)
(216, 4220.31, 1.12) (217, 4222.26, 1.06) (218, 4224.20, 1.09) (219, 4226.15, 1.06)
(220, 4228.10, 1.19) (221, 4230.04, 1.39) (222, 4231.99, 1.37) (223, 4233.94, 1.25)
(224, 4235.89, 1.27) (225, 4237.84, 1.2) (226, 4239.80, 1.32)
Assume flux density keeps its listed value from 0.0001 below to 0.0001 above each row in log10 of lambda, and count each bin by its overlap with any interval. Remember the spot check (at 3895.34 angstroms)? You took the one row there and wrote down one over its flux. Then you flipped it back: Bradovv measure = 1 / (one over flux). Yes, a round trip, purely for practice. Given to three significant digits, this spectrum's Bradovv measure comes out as 1.16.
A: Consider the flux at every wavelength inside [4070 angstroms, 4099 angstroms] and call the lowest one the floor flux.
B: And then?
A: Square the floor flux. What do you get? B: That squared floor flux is 1.51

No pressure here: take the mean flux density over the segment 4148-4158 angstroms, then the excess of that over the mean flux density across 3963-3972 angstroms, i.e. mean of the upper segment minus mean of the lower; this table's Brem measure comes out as -0.13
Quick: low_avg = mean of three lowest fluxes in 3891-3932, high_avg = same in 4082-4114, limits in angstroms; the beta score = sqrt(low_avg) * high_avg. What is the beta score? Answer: 1.18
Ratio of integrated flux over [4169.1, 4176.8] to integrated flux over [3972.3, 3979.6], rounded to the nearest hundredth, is 1.14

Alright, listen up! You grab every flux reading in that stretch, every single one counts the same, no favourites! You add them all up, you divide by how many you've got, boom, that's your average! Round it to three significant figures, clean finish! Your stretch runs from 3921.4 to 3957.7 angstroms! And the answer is 1.17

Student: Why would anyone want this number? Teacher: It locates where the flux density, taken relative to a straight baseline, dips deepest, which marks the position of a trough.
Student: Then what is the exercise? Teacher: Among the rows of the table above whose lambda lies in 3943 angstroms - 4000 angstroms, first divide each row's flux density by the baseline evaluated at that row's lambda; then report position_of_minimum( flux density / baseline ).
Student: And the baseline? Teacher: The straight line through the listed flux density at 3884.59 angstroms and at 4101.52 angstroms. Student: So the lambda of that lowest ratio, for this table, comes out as 3951.34 angstroms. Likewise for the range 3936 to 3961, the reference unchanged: 3936.81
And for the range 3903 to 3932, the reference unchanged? 3907.91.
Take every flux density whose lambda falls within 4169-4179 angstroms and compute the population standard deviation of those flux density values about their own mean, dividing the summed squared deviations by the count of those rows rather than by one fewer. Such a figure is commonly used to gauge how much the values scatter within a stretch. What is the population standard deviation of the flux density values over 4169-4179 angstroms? 0.105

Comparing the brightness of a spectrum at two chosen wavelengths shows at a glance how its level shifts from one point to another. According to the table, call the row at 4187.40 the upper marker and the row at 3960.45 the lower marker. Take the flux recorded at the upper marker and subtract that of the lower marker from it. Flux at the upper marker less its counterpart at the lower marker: 0.15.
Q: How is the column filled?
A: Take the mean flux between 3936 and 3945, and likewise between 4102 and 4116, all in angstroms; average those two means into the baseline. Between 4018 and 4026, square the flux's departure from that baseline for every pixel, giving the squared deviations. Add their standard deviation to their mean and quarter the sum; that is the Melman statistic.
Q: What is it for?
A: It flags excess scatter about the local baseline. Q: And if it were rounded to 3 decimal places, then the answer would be 0.012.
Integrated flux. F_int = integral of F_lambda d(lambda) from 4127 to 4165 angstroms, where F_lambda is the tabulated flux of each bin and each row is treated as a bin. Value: 46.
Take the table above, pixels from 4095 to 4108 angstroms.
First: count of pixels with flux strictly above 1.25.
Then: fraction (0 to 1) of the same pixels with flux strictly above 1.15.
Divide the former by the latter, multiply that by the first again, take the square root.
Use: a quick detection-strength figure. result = 2.4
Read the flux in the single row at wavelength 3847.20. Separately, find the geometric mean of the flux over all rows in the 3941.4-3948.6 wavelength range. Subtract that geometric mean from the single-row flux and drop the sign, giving 0.079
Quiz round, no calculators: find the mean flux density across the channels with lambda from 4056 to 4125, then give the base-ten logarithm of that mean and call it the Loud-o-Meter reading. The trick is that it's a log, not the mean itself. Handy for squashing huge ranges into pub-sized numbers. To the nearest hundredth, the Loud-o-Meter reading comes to 0.10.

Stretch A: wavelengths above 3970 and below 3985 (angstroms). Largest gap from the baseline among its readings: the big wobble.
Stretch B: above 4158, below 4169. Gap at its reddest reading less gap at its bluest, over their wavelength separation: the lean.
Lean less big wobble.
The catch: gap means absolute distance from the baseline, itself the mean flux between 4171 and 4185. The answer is -0.18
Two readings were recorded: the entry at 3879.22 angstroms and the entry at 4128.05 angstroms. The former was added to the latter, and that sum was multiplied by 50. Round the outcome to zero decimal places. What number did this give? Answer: 136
